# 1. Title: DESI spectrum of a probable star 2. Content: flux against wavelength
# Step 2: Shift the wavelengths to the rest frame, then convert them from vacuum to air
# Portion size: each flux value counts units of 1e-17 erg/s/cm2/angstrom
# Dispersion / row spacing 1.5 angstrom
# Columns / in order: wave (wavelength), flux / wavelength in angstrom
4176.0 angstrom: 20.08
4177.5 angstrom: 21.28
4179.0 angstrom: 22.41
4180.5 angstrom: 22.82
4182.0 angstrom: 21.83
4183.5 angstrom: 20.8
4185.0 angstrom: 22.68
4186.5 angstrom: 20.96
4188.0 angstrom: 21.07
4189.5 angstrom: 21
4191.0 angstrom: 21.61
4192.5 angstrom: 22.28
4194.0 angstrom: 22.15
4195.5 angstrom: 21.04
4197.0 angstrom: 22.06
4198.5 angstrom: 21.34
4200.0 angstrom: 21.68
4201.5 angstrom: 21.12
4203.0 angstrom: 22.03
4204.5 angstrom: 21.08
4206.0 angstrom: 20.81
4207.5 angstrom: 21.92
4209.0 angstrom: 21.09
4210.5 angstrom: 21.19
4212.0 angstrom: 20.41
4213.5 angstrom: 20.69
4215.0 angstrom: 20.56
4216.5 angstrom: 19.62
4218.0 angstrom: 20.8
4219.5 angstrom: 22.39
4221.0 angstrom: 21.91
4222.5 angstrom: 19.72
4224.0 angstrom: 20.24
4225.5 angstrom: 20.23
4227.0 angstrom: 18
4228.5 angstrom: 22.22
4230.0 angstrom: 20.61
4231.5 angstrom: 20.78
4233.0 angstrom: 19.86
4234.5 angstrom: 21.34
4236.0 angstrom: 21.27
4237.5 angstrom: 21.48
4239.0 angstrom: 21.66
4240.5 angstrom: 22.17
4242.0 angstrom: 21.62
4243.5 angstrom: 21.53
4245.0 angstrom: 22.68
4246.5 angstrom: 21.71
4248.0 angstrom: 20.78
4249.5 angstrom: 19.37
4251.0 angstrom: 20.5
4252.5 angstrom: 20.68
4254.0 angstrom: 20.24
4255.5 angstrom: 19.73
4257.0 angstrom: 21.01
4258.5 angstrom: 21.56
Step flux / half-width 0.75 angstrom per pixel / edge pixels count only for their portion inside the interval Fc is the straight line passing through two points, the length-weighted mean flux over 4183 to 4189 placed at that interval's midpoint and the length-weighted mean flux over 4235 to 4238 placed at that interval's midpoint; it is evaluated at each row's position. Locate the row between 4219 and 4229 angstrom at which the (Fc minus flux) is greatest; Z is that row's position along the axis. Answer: 4227.0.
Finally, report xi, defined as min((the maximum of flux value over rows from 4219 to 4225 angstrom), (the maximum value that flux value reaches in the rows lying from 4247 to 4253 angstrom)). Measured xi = 20.8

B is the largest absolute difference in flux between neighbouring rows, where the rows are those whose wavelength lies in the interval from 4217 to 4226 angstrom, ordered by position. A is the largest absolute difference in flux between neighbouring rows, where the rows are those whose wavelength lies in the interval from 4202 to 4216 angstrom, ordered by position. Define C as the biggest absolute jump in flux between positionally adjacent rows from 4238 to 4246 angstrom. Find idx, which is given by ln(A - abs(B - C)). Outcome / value -2.7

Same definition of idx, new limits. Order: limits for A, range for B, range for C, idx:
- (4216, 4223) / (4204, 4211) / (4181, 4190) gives 0.4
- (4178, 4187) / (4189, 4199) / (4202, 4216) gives 0.6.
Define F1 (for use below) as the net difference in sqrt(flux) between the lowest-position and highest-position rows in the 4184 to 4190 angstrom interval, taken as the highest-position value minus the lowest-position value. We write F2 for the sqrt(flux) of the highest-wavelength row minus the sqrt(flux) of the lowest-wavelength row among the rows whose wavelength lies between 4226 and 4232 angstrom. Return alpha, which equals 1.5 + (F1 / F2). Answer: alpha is 0.9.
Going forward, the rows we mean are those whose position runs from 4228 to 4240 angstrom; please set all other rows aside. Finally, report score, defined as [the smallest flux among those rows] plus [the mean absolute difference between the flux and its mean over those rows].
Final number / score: 20.4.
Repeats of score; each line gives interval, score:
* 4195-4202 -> 21.4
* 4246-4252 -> 20.0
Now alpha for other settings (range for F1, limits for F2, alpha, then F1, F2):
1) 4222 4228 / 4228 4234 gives 2.3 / -0.20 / -0.26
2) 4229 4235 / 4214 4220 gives 1.9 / 0.08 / 0.20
